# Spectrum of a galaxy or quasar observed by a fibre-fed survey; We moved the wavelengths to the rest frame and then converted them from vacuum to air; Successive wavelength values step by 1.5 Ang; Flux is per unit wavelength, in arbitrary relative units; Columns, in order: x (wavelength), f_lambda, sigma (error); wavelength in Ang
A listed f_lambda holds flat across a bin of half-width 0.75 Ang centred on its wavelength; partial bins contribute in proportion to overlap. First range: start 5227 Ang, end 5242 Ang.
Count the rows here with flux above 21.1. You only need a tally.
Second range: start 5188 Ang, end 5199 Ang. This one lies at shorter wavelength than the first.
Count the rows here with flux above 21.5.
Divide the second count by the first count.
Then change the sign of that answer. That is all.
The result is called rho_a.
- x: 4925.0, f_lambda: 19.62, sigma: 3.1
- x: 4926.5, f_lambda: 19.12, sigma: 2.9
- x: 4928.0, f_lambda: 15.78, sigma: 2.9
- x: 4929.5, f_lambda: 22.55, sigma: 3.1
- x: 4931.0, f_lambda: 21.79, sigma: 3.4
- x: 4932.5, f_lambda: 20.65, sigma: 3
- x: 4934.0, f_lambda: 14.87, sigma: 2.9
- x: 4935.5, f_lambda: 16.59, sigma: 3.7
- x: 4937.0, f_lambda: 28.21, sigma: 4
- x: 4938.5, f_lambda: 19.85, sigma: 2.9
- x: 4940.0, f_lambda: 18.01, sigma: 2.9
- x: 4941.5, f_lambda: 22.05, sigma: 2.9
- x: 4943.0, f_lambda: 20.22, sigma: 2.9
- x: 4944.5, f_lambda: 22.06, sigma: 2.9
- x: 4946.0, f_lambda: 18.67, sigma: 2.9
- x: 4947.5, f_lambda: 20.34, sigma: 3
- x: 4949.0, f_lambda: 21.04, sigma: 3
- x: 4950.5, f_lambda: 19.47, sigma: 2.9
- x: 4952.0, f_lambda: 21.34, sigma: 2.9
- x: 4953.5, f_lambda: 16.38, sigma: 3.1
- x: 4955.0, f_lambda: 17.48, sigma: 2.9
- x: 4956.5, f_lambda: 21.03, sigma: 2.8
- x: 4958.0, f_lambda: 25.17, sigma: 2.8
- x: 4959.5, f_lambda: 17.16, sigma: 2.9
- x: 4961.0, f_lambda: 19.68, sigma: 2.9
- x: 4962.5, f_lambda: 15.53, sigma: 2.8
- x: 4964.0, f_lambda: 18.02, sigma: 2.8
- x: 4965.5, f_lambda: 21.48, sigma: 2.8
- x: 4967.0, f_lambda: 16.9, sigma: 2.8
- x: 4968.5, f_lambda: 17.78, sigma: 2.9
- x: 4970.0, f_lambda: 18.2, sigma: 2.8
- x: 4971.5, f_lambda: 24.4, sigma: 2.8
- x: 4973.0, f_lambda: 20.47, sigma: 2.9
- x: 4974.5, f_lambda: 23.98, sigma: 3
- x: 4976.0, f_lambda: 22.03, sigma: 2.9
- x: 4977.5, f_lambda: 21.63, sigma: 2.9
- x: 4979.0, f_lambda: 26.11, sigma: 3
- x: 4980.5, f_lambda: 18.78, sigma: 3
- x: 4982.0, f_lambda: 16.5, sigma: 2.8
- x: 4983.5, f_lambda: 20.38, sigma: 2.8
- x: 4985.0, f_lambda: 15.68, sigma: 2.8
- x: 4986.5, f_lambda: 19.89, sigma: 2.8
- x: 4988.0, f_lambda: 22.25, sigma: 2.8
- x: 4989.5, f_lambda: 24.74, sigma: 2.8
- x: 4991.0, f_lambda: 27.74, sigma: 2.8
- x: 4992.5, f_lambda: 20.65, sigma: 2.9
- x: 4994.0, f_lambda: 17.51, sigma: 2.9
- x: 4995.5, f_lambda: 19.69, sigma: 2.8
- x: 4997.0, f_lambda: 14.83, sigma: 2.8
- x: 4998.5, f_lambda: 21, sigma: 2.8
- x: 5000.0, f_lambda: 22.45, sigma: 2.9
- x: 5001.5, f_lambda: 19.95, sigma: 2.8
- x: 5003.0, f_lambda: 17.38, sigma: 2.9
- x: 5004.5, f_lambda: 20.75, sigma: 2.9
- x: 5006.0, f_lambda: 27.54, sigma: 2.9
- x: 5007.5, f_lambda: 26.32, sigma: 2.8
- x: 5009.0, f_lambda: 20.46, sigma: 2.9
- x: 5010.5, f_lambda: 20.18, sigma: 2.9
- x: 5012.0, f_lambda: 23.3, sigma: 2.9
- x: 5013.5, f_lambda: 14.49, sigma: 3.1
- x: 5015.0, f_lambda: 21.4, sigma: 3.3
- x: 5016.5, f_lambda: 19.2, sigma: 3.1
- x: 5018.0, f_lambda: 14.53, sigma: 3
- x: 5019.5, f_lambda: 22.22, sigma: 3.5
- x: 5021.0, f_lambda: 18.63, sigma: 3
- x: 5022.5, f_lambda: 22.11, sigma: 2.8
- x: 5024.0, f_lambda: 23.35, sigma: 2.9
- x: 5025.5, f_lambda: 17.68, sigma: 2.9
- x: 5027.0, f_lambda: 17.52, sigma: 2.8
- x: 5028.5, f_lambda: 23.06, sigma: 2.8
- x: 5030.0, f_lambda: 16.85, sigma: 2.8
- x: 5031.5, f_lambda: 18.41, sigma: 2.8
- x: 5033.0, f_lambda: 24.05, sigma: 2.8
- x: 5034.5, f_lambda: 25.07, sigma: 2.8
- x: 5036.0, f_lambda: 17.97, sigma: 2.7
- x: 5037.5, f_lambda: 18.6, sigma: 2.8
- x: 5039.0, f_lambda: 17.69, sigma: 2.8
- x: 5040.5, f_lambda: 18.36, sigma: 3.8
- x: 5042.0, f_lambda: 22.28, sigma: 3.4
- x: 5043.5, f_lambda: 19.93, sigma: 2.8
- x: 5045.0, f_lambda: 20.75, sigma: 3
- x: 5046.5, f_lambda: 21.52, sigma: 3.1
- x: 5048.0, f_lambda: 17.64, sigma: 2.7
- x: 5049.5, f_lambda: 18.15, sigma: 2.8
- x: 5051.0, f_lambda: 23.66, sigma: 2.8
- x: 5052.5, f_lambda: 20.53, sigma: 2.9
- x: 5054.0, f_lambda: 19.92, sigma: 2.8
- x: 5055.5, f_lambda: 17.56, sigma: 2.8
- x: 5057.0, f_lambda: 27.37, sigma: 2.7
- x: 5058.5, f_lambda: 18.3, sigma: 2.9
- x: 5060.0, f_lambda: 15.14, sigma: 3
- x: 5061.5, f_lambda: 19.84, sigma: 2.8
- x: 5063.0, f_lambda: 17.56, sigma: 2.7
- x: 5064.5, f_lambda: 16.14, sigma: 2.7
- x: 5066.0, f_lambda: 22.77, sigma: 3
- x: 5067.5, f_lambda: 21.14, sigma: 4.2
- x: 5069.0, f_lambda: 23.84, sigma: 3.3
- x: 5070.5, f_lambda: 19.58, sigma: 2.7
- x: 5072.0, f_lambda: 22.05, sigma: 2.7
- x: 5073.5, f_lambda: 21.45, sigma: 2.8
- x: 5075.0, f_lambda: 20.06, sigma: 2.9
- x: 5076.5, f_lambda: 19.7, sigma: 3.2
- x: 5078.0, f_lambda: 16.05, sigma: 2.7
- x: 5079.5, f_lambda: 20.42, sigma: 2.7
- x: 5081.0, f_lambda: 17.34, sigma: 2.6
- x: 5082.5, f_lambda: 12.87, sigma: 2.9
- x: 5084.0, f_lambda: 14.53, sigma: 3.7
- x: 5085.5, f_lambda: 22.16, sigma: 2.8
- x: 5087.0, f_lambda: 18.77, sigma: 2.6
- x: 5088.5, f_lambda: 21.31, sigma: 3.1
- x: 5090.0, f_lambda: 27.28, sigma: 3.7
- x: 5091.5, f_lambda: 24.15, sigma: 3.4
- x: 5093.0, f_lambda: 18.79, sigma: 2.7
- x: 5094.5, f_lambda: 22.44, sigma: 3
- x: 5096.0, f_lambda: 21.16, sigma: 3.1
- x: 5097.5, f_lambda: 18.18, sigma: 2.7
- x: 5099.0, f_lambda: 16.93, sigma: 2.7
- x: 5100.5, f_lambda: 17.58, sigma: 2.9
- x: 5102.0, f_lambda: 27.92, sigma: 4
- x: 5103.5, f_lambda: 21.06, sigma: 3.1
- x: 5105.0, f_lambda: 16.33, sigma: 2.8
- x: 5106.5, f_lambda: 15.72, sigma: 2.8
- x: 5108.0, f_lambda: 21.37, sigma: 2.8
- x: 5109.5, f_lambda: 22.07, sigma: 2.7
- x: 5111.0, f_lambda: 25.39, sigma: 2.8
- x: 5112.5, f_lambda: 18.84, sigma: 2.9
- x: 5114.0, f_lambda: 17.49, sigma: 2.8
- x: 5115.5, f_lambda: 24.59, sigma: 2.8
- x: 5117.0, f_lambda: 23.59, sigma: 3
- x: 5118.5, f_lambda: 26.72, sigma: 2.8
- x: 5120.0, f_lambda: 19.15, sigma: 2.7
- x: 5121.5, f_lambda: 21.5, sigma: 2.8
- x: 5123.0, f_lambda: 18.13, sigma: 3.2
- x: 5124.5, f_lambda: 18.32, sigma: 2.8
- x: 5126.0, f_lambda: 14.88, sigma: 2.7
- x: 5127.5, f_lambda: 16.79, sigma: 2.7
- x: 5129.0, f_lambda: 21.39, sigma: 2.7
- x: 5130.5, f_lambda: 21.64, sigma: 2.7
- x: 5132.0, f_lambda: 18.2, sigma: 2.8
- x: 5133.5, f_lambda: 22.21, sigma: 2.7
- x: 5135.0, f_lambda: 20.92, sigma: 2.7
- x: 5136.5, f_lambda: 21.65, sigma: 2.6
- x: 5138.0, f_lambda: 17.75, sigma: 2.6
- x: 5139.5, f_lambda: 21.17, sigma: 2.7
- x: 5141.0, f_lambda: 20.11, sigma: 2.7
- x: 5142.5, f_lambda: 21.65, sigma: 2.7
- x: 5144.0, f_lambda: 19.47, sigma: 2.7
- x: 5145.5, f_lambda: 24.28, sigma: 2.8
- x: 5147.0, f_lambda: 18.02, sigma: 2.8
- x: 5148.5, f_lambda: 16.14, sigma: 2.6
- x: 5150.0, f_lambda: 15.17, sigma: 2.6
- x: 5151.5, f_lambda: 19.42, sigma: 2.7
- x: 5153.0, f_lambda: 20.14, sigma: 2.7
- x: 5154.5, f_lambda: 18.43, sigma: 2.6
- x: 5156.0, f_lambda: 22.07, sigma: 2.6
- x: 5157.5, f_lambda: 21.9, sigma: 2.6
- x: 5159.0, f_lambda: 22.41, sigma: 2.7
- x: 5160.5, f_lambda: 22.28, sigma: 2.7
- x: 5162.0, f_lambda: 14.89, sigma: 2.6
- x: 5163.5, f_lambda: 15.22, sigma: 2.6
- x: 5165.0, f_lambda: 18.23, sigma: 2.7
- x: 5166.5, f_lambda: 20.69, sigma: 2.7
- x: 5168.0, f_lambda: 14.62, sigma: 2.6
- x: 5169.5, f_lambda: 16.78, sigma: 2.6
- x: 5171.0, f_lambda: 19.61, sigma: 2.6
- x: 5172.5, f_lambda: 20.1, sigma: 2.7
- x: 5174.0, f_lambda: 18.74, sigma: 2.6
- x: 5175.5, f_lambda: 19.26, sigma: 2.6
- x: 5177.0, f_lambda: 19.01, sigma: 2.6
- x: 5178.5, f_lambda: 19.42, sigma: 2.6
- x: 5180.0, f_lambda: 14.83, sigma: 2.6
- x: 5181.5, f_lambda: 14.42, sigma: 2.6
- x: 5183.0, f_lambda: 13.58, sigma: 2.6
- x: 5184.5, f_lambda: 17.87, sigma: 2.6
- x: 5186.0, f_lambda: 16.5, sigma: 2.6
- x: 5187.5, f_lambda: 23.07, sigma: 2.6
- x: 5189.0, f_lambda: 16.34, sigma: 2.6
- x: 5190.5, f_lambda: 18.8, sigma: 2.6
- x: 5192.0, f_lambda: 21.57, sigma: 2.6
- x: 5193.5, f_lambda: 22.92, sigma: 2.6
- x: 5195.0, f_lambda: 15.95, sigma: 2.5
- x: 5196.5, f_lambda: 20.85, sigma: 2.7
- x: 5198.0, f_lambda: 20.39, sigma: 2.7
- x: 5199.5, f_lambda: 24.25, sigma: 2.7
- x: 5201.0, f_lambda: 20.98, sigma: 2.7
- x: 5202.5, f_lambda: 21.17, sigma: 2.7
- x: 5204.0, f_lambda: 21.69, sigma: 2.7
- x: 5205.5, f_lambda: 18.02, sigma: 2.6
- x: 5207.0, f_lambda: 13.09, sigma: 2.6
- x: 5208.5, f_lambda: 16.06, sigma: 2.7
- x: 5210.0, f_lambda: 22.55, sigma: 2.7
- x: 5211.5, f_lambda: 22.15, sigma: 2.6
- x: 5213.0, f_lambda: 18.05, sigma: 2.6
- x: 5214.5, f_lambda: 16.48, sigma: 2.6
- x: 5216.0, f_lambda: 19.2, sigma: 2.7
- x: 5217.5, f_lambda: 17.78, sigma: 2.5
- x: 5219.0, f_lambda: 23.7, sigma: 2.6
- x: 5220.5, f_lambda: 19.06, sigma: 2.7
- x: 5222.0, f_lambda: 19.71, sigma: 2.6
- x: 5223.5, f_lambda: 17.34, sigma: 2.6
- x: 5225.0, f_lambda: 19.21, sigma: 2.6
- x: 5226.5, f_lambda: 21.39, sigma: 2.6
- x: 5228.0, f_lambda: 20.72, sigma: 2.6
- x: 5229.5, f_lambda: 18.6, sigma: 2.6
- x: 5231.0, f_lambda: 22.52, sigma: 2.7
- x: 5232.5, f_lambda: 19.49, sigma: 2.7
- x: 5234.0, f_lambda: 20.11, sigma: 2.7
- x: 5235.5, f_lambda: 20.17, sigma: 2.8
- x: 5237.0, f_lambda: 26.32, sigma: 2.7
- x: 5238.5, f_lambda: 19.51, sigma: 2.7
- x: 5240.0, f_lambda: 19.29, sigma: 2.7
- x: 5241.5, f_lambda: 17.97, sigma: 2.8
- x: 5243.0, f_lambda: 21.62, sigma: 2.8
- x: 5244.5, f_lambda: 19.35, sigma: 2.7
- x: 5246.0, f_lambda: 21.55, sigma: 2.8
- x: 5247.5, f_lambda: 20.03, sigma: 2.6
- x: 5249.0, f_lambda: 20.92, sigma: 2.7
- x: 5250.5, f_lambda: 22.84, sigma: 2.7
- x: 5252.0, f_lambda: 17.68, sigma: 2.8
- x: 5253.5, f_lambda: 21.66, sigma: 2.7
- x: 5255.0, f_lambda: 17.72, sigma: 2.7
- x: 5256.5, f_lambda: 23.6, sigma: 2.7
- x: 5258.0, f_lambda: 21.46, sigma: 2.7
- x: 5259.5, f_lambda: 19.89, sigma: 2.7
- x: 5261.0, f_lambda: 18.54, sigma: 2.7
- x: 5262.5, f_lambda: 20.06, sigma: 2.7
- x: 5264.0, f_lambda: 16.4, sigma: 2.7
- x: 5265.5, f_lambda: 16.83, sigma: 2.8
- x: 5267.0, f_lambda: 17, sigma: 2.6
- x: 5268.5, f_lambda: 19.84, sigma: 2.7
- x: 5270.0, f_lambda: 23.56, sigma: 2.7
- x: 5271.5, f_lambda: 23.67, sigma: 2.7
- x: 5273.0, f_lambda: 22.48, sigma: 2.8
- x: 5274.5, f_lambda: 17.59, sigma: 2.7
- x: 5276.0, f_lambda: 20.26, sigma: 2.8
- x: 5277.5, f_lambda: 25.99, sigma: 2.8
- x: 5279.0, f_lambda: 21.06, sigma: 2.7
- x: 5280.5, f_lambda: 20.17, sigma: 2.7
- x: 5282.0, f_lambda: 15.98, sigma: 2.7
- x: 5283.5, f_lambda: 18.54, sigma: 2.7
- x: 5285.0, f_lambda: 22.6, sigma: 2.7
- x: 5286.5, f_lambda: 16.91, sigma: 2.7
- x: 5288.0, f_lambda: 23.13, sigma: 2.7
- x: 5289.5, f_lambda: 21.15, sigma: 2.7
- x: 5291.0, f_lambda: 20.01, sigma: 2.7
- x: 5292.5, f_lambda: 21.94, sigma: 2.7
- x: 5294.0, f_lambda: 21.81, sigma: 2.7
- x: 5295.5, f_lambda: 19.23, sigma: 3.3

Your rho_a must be -1.00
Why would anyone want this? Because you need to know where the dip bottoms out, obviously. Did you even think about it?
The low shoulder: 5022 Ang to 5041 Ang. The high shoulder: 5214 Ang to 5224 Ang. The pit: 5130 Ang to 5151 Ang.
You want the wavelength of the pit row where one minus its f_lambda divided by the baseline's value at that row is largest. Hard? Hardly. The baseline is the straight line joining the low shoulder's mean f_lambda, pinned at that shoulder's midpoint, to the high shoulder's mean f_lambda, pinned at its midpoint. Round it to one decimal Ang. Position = 5150.0 Ang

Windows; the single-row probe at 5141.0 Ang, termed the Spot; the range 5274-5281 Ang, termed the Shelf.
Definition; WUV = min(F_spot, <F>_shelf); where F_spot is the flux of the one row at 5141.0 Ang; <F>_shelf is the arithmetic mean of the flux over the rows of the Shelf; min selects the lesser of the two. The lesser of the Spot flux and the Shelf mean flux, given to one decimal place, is 20.1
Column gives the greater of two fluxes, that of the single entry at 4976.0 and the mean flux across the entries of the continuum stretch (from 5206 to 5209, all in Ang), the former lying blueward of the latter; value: 22.0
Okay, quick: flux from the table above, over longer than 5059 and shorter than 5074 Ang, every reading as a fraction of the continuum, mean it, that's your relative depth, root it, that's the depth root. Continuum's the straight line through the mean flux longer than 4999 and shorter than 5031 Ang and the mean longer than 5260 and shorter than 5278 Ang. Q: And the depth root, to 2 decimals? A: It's 0.99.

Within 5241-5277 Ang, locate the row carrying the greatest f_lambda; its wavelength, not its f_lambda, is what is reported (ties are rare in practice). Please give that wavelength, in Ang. 5271.5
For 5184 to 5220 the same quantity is 5199.5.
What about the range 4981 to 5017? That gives 4991.0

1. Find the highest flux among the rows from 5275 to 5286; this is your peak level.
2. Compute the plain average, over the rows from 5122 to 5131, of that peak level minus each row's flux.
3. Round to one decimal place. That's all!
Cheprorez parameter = 7.5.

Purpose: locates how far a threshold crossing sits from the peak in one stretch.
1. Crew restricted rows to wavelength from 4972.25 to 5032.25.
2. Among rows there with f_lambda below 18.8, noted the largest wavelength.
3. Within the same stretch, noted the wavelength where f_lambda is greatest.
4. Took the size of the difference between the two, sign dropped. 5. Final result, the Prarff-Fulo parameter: 40.5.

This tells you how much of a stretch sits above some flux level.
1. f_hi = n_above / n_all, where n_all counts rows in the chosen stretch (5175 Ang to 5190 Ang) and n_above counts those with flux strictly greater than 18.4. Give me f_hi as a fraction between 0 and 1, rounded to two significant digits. 0.40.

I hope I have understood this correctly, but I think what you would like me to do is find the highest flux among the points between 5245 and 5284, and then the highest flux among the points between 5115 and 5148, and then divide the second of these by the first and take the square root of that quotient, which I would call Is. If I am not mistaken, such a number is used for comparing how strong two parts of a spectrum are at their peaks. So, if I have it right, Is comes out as 1.01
